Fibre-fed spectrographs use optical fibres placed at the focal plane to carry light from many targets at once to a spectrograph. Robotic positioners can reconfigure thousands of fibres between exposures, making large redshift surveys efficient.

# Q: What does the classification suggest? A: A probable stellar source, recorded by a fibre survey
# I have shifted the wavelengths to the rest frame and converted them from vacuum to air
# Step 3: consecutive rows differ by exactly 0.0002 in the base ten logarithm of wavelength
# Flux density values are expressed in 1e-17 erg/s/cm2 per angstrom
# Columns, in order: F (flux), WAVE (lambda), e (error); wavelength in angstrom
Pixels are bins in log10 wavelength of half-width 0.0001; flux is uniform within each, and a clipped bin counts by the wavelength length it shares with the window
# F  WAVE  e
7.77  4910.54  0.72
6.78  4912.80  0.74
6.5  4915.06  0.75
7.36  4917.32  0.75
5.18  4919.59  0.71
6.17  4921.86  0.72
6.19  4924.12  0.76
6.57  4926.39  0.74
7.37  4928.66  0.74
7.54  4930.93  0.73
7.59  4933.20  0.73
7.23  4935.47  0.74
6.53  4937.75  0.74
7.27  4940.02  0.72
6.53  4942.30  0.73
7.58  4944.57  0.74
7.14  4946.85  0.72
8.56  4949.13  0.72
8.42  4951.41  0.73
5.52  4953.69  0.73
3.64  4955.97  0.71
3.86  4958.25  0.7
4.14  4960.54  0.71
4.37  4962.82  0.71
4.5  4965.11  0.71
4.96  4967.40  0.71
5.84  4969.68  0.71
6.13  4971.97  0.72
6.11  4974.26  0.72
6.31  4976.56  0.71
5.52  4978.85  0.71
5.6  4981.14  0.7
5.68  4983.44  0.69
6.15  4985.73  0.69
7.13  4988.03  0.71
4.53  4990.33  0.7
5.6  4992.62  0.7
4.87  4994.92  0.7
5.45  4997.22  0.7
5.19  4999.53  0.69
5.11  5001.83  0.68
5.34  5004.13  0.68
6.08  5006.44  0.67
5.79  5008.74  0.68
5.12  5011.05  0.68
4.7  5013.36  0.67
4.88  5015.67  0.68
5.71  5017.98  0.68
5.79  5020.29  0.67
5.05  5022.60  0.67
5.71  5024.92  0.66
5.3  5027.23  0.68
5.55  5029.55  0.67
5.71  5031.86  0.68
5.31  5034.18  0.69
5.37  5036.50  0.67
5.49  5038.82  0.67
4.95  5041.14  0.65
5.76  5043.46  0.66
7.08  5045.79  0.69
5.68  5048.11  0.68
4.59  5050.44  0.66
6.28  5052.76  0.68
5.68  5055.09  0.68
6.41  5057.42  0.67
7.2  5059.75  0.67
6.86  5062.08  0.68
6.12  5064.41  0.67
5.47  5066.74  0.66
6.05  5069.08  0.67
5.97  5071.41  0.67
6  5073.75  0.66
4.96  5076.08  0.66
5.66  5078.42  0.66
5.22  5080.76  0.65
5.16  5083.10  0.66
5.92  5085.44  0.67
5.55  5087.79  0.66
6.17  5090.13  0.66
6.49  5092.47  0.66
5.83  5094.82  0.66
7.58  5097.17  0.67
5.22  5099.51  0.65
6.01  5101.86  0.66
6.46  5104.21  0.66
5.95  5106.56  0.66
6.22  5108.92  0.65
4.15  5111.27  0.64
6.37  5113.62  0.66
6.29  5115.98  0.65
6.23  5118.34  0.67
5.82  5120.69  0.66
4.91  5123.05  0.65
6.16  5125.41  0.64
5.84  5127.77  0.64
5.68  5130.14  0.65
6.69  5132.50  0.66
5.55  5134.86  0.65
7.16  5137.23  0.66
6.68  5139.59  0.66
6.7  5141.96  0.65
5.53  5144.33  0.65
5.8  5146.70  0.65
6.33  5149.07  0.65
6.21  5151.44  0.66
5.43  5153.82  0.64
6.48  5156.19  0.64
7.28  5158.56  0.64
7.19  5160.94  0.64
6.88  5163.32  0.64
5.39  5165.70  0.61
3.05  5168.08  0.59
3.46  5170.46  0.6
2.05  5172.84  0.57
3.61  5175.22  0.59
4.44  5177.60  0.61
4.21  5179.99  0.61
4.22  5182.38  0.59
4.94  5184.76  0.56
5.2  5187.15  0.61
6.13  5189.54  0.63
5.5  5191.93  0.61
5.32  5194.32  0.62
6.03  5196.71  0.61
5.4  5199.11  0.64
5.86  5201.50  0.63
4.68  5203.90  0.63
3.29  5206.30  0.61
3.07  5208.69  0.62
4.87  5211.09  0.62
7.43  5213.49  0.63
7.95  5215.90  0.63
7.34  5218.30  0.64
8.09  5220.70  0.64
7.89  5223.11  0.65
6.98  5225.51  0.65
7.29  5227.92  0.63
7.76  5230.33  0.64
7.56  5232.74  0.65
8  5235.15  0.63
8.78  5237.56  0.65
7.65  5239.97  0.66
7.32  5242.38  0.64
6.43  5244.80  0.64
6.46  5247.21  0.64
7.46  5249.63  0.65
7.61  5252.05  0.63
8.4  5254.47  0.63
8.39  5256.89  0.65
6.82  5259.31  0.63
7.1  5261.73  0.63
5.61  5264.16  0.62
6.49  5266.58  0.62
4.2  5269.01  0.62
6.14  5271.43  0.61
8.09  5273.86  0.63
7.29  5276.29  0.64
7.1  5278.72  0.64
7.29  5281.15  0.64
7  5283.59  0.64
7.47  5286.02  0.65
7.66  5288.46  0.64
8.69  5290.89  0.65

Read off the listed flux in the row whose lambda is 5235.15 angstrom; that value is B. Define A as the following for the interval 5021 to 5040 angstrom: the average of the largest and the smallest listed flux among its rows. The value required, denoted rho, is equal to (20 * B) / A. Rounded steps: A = 5.4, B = 8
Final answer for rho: 30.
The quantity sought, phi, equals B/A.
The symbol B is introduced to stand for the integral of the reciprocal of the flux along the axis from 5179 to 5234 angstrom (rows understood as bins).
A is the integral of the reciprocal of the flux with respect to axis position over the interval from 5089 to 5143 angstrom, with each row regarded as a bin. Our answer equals 1.10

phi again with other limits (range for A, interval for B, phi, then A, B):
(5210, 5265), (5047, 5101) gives 1.22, 7.6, 9.2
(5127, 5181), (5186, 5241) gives 0.86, 10.8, 9.2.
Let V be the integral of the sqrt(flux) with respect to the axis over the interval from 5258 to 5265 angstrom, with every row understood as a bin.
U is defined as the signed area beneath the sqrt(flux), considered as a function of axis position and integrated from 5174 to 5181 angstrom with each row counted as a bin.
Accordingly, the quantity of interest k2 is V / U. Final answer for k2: 1.3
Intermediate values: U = 14.1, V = 17.9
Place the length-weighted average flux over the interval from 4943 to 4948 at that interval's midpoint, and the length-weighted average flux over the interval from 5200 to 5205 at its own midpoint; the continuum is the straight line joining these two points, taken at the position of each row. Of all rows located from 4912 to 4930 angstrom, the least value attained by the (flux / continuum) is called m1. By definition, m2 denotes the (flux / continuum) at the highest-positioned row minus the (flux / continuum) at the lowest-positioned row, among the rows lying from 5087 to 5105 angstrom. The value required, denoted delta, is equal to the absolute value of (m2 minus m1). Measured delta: 0.52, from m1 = 0.69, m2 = 0.17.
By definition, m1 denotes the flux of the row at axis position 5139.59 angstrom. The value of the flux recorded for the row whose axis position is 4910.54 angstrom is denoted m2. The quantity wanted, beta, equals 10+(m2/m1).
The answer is 11.2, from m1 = 6.68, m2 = 7.77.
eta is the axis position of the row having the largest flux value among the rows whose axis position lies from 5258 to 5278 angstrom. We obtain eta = 5273.86 angstrom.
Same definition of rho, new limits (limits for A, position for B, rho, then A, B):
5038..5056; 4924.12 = 21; 5.8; 6.19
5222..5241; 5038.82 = 14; 7.9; 5.49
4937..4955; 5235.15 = 23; 7.0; 8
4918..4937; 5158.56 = 23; 6.4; 7.28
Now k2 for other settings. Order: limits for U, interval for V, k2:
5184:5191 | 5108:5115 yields 1.0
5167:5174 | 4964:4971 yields 1.3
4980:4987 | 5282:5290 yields 1.3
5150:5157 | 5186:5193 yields 1.0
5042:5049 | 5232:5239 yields 1.2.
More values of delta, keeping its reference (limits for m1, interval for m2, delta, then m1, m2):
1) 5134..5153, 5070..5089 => 1.00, 0.95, -0.05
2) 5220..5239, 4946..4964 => 1.74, 1.37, -0.37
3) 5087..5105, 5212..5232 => 0.75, 0.86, 0.10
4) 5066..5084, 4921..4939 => 0.73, 0.79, 0.06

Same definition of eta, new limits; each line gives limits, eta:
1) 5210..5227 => 5220.70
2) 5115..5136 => 5132.50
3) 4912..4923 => 4917.32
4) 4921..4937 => 4933.20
